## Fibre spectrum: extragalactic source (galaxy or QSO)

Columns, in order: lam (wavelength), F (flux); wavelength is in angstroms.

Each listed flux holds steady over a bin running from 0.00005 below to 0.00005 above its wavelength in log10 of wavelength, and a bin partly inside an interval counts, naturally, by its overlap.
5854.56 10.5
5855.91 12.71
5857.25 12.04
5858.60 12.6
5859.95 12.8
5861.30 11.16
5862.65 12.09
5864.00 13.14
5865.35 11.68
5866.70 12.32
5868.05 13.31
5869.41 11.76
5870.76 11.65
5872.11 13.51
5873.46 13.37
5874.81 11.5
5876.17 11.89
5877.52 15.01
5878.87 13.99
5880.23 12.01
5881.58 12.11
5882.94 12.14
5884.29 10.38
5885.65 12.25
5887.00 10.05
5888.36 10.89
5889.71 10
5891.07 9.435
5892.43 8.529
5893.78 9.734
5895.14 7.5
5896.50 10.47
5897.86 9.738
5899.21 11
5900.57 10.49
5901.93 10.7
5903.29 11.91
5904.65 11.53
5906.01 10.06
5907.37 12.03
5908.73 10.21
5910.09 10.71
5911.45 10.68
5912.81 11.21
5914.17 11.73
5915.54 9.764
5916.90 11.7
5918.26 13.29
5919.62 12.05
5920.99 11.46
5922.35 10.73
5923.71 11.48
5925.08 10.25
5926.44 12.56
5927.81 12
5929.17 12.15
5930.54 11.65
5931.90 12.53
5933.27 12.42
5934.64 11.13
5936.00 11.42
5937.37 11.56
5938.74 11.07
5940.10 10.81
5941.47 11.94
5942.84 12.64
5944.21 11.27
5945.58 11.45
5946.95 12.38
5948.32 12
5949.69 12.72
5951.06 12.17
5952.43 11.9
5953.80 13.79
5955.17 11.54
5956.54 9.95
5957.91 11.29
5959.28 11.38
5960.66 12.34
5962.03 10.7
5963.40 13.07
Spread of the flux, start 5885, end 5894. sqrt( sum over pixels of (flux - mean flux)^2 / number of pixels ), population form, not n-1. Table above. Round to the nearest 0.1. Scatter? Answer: 1.1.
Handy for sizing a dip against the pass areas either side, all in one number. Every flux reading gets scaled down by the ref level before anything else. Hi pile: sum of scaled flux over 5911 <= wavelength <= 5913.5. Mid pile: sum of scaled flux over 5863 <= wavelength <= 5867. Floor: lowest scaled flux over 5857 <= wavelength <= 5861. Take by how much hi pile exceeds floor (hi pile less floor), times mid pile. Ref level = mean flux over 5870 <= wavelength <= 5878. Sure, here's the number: 2.2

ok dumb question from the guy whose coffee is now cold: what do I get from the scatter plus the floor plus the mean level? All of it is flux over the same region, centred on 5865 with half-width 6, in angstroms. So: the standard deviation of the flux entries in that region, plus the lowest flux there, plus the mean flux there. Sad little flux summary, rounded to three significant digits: 24.1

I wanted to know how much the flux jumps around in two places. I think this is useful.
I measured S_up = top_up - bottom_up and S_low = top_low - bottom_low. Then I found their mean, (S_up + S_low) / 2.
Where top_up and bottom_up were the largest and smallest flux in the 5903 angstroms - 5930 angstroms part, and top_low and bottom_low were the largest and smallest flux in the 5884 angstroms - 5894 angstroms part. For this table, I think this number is 3.6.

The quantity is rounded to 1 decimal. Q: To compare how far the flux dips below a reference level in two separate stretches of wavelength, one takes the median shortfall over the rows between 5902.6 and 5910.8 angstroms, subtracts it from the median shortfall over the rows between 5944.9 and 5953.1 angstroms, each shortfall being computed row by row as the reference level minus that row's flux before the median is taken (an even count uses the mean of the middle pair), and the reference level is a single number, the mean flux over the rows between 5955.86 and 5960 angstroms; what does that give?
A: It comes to -1.0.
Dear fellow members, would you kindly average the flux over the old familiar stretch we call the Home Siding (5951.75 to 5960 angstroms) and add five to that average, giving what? 16.6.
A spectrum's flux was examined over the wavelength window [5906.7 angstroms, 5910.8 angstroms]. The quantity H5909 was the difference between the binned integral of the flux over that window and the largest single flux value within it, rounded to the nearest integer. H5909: 33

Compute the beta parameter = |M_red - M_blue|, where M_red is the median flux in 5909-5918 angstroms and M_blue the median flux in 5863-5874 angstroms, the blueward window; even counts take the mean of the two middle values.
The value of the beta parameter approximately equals 1.8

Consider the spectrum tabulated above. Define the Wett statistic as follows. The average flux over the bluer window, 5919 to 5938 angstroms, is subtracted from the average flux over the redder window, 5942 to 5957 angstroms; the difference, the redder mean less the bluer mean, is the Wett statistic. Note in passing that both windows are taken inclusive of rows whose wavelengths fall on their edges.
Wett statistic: 0.3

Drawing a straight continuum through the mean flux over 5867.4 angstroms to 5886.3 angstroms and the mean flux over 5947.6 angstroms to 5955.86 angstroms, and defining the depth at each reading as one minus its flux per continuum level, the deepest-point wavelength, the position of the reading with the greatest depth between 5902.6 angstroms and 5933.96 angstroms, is 5915.54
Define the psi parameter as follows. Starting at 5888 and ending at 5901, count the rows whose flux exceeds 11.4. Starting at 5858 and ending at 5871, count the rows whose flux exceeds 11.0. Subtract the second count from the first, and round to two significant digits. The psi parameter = -10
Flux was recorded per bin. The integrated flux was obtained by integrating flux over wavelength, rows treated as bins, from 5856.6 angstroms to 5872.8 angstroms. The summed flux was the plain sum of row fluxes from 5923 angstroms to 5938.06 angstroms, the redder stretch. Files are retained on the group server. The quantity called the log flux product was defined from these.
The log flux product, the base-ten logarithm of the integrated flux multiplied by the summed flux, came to 4.41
